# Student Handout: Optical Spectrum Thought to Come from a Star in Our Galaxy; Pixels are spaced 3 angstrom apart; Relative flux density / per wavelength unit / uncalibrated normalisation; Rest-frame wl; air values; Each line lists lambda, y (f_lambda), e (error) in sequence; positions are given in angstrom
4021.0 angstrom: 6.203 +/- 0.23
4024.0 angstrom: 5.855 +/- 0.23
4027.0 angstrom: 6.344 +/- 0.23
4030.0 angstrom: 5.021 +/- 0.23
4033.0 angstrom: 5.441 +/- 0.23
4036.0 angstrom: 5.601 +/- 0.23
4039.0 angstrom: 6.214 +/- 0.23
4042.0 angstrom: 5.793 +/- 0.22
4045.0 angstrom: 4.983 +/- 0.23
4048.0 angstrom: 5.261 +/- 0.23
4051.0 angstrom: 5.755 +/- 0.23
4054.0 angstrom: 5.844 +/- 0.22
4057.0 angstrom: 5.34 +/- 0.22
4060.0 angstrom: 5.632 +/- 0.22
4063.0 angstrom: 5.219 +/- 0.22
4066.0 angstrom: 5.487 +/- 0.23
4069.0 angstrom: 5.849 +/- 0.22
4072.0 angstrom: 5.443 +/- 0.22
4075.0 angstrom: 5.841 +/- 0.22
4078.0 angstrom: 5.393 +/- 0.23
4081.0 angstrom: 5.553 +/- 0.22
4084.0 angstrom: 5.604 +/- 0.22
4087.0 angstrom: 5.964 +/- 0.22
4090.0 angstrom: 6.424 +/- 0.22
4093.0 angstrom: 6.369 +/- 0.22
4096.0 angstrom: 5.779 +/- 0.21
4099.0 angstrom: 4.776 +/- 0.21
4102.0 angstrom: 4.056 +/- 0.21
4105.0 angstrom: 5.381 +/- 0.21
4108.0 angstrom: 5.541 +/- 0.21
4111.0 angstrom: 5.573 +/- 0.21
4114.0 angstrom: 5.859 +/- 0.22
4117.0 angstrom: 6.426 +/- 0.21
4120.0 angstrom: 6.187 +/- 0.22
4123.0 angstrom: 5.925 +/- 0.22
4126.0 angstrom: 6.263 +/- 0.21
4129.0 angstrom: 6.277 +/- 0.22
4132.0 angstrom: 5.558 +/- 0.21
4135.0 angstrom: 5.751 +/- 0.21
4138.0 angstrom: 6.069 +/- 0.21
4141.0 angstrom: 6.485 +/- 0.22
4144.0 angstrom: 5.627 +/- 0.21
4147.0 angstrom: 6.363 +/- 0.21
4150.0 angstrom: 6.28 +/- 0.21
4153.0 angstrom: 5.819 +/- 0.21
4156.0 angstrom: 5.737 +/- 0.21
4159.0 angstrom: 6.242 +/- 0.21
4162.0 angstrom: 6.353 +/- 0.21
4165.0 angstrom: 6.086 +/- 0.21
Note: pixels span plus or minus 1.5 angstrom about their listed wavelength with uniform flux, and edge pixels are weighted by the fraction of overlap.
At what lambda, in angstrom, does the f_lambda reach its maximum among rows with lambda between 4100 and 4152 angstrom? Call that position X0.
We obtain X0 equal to 4141.0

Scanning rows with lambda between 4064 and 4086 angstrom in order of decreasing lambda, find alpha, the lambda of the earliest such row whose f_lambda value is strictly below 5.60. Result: 4081.0 angstrom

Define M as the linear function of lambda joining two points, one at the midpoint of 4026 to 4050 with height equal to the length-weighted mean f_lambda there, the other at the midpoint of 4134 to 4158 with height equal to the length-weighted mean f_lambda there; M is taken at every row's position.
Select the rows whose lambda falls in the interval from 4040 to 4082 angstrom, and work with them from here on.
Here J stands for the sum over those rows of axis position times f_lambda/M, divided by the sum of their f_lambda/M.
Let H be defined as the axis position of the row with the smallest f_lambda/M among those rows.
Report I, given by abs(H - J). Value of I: 16.5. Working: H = 4045.0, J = 4061.5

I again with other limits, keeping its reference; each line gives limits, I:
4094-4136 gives 14.1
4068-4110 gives 14.0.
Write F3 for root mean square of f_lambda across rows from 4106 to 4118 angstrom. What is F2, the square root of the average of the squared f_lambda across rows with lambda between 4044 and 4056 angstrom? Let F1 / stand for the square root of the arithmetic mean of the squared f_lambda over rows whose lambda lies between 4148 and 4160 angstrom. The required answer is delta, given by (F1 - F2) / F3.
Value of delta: 0.09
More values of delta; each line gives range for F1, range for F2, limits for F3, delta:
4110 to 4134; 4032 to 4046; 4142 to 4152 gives 0.06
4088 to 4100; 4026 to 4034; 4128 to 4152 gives 0.04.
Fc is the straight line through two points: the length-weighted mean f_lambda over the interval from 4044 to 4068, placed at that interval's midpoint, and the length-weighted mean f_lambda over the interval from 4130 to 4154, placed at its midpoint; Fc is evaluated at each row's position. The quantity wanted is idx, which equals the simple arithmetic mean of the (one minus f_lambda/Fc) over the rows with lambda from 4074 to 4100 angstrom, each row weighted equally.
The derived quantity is -0.02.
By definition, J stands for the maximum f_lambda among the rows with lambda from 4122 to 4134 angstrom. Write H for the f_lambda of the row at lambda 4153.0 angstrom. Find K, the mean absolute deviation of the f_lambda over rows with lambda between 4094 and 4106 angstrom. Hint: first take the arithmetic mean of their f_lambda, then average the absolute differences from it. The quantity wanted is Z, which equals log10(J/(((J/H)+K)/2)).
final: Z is 0.88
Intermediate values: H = 5.819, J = 6.277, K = 0.58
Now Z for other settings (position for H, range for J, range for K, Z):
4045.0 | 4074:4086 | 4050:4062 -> 0.94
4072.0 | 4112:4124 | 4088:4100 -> 0.87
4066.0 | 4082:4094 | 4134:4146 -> 0.94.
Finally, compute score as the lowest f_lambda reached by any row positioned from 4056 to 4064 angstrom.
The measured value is 5.219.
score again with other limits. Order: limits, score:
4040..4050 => 4.983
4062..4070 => 5.219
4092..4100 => 4.776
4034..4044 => 5.601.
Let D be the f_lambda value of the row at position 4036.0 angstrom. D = 5.601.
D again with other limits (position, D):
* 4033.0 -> 5.441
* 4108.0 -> 5.541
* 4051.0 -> 5.755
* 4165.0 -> 6.086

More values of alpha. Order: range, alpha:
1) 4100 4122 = 4111.0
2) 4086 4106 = 4105.0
